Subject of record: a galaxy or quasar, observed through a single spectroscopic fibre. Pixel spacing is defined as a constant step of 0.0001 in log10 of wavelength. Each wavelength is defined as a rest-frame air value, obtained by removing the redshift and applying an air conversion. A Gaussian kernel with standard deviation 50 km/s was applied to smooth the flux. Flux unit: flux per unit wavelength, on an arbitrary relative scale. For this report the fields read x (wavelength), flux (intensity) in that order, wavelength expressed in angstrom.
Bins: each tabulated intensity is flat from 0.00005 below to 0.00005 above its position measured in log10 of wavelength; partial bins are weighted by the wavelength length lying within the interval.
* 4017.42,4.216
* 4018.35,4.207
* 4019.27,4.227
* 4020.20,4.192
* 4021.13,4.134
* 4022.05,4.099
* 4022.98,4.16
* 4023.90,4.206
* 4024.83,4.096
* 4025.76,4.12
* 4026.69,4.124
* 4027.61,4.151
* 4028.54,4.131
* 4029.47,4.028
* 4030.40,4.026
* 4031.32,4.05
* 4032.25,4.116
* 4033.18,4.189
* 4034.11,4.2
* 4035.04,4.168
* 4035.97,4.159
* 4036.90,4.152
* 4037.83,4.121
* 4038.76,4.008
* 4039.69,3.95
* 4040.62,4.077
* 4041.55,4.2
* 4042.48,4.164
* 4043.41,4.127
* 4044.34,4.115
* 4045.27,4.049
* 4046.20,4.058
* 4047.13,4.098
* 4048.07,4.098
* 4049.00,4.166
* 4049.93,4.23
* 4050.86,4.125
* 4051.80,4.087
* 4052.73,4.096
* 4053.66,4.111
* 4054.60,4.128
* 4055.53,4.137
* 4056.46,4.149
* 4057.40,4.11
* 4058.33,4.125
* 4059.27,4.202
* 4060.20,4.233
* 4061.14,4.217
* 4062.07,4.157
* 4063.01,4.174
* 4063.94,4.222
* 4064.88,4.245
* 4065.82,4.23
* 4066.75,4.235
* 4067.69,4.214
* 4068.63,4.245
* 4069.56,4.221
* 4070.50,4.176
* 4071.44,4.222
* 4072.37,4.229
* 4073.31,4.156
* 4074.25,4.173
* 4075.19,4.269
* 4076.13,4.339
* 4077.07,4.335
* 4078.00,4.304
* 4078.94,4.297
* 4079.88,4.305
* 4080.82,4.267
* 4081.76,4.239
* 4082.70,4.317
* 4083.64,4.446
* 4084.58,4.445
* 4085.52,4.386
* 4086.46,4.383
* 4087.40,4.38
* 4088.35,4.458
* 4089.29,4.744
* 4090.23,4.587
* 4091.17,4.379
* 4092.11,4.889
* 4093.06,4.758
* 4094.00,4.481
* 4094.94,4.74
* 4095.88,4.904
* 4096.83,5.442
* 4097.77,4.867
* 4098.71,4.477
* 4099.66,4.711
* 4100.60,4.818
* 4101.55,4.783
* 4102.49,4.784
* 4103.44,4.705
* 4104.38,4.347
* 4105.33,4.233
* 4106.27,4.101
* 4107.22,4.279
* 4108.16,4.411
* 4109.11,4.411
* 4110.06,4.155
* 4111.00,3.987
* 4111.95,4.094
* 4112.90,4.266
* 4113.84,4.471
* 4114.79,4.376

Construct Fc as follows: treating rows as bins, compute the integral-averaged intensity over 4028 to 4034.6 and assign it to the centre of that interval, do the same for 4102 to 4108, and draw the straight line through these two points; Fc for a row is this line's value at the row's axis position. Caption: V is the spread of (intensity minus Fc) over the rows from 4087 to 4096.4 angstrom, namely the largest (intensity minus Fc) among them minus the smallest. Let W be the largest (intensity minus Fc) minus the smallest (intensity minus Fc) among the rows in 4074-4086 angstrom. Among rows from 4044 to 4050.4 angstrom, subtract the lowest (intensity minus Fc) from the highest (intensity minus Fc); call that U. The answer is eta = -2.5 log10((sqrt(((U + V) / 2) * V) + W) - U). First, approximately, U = 0.161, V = 0.51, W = 0.2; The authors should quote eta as 0.8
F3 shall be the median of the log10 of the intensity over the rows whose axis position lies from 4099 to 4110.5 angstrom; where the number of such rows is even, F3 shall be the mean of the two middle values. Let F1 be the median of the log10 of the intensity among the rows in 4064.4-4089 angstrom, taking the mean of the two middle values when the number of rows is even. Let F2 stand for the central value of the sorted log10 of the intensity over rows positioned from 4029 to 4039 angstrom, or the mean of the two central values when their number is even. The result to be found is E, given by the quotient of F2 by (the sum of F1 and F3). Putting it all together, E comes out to 0.482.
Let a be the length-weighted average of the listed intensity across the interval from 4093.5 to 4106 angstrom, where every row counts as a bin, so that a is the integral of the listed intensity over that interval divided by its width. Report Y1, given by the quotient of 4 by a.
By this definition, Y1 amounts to 0.850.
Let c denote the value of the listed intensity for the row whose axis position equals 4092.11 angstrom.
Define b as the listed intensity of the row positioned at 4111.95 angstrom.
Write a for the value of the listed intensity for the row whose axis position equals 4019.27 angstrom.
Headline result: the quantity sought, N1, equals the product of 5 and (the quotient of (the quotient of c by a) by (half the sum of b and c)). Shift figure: 1.29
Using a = 4.227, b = 4.094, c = 4.889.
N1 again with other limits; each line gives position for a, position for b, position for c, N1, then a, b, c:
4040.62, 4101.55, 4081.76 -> 1.15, 4.077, 4.783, 4.239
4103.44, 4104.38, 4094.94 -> 1.11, 4.705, 4.347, 4.74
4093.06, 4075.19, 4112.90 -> 1.05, 4.758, 4.269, 4.266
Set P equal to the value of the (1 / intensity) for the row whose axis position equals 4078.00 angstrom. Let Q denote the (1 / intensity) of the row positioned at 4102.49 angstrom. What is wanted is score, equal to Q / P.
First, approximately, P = 0.232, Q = 0.209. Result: 0.90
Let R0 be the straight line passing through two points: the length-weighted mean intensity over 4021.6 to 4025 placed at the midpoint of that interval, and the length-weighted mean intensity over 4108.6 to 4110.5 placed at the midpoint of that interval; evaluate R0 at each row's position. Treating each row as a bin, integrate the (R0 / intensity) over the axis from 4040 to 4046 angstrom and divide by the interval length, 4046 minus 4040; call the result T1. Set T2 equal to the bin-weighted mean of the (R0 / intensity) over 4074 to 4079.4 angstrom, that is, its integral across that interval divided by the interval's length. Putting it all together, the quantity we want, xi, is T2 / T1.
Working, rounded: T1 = 1.02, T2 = 0.98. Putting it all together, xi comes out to 0.97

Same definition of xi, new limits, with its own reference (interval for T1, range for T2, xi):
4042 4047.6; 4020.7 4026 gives 0.98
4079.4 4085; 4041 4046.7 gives 1.04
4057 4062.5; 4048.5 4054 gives 1.01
